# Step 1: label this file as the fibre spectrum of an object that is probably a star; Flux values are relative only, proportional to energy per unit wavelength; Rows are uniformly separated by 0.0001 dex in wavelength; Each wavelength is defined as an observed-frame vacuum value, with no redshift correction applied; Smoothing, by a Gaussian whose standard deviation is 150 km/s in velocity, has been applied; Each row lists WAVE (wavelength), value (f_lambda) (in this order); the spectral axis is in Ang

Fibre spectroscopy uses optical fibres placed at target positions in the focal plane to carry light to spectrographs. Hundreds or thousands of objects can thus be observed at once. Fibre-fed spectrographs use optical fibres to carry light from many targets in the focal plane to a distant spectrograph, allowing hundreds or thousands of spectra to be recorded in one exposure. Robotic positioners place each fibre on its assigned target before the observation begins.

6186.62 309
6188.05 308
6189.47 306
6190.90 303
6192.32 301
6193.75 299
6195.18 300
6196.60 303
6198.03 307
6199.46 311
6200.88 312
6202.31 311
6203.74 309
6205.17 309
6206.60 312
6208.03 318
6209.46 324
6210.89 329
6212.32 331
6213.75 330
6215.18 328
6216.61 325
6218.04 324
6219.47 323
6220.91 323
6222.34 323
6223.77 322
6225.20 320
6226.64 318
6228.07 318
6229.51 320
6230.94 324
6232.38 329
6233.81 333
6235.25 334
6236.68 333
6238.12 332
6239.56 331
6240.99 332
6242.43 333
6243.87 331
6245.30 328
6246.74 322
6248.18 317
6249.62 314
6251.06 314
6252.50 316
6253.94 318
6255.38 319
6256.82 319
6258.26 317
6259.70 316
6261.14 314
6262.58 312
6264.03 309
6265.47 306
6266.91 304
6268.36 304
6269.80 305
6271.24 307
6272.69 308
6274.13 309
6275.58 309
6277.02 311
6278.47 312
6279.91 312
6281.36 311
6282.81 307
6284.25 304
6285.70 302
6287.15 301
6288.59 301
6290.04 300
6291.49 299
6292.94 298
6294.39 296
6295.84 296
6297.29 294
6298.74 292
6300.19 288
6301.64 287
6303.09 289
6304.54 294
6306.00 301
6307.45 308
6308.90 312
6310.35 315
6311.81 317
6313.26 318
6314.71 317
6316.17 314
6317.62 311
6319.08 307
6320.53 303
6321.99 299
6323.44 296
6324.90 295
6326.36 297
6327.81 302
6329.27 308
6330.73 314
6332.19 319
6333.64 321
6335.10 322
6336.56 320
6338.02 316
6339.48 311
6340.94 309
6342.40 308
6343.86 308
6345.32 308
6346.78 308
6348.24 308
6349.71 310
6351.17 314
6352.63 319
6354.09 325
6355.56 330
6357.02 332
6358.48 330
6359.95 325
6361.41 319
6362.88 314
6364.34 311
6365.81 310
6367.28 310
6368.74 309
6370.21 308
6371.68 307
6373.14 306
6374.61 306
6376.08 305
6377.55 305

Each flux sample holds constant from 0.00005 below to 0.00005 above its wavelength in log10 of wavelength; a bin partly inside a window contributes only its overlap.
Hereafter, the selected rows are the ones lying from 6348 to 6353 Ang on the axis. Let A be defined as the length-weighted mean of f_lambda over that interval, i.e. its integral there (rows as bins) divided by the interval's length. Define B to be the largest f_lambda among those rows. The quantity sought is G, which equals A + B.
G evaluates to 632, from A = 313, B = 319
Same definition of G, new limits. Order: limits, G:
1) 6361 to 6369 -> 631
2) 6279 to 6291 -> 617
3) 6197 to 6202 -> 622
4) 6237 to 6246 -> 664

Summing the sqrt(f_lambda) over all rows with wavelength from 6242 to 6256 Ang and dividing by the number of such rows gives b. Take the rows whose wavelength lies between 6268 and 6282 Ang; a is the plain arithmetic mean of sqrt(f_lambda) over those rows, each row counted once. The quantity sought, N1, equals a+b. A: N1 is 35.5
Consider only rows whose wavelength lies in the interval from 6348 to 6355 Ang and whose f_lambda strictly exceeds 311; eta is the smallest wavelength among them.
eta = 6351.17 Ang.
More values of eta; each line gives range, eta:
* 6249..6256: 6249.62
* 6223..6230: 6223.77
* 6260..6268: 6261.14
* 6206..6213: 6206.60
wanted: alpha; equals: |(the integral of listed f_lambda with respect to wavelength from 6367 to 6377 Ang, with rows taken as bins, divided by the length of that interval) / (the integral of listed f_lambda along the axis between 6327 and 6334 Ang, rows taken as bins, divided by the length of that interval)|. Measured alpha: 0.98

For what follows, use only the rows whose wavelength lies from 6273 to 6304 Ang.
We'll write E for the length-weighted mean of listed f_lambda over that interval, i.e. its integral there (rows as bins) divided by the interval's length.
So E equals 301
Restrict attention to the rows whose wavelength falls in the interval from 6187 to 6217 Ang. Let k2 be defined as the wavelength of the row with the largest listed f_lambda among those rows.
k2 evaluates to 6212.32 Ang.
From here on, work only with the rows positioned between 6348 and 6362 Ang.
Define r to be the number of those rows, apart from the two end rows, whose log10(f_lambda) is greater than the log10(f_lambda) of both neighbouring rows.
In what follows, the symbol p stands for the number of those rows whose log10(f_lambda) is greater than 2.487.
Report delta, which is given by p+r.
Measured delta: 11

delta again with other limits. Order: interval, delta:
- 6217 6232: 10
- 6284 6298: 0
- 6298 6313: 4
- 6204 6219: 11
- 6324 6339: 8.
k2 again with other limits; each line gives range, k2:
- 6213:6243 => 6235.25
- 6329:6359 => 6357.02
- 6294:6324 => 6313.26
